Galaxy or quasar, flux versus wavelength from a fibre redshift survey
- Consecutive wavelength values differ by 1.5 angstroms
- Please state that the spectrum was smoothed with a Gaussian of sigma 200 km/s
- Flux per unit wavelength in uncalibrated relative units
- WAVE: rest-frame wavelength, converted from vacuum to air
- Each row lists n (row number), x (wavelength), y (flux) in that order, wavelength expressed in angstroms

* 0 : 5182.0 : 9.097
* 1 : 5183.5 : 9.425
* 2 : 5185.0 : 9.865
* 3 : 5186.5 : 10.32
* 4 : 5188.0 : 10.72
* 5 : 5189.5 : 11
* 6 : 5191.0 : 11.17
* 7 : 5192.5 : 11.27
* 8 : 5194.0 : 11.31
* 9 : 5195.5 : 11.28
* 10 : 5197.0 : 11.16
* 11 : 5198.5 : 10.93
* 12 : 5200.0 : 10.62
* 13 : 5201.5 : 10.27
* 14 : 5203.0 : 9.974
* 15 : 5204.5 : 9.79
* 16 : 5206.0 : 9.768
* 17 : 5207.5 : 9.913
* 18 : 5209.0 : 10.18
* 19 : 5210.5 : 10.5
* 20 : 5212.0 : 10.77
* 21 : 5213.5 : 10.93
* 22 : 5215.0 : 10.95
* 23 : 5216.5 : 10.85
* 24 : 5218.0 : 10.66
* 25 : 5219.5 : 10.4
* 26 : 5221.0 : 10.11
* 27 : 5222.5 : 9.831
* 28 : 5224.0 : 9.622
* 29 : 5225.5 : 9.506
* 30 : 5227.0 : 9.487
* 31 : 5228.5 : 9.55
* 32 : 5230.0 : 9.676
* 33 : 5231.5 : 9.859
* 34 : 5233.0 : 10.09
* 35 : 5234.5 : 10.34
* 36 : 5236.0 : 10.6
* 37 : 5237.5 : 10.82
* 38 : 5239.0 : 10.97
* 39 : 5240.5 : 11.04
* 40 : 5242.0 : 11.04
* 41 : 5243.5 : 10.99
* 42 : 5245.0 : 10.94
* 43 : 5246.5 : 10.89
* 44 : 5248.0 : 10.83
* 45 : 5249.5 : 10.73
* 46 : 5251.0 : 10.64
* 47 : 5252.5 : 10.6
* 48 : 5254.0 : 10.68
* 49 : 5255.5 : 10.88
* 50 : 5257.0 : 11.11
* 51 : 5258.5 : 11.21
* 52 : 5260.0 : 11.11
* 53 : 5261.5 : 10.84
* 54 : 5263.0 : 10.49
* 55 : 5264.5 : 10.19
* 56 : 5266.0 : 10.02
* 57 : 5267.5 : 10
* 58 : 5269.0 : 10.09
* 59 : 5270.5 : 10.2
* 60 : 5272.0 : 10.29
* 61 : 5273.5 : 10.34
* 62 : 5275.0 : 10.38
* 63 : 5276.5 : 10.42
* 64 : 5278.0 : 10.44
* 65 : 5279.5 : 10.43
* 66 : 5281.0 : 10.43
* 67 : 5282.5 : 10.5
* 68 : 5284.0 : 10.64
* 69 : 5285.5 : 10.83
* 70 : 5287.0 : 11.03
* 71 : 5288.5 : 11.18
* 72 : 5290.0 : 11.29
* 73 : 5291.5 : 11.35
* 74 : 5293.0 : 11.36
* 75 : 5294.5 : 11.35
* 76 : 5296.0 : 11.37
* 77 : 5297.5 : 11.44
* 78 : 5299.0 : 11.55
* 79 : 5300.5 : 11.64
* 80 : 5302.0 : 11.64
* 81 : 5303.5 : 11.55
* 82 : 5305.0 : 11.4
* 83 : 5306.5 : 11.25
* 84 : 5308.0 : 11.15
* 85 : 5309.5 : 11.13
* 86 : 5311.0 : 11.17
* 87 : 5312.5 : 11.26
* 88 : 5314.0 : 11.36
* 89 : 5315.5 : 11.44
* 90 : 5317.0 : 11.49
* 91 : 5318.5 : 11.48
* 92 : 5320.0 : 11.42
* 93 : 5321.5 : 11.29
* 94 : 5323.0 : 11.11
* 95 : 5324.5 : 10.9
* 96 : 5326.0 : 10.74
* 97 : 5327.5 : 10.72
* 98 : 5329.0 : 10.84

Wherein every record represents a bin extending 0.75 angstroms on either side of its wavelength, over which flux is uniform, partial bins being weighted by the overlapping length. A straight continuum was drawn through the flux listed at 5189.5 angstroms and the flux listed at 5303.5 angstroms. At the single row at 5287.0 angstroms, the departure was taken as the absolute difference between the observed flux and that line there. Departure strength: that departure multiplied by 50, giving 22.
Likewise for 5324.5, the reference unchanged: 38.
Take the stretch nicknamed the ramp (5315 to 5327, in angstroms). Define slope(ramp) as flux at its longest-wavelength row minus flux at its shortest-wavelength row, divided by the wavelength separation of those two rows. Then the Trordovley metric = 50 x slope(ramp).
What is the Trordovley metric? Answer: -3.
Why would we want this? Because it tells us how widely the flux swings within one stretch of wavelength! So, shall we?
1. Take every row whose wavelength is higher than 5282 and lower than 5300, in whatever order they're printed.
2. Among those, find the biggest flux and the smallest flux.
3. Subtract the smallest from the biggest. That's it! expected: 1.05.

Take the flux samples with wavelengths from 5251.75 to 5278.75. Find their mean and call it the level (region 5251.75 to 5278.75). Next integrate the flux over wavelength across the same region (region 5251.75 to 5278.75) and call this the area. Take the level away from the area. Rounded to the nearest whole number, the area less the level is 273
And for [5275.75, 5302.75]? 287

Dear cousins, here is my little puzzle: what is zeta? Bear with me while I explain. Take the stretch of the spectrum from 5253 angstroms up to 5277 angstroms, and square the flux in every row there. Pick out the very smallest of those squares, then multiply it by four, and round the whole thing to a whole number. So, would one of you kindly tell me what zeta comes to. 400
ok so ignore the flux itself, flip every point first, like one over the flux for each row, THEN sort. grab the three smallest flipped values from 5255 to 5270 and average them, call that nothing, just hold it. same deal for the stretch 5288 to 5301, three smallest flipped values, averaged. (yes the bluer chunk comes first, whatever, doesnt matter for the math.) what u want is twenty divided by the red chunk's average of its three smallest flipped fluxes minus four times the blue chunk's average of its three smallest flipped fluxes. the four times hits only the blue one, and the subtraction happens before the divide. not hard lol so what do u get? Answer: -73.4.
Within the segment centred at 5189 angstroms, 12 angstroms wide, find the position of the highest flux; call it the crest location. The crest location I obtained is 5194.0 angstroms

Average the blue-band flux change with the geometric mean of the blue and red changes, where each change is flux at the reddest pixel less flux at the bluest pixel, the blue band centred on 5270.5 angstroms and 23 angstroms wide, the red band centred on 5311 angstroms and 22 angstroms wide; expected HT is -0.10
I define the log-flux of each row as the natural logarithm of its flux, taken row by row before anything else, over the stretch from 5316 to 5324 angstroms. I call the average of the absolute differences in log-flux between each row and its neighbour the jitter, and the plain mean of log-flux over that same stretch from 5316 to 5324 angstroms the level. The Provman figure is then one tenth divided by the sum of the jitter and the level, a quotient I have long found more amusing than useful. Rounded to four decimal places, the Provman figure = 0.0410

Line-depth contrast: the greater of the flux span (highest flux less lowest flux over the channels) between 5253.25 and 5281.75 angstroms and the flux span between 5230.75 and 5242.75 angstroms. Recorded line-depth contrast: 1.2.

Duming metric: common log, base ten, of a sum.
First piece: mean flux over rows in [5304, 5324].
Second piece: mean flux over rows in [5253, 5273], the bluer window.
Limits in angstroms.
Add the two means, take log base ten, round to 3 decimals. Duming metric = 1.339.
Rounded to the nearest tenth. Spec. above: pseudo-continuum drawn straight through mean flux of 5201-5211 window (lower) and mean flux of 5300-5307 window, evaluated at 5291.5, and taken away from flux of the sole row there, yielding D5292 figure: 0.0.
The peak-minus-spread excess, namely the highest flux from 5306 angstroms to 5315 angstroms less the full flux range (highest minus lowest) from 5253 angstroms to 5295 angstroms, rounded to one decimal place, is 10.0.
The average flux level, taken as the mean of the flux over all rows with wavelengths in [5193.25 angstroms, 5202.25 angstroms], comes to 10.9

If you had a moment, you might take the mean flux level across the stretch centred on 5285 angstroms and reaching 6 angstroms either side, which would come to 10.8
